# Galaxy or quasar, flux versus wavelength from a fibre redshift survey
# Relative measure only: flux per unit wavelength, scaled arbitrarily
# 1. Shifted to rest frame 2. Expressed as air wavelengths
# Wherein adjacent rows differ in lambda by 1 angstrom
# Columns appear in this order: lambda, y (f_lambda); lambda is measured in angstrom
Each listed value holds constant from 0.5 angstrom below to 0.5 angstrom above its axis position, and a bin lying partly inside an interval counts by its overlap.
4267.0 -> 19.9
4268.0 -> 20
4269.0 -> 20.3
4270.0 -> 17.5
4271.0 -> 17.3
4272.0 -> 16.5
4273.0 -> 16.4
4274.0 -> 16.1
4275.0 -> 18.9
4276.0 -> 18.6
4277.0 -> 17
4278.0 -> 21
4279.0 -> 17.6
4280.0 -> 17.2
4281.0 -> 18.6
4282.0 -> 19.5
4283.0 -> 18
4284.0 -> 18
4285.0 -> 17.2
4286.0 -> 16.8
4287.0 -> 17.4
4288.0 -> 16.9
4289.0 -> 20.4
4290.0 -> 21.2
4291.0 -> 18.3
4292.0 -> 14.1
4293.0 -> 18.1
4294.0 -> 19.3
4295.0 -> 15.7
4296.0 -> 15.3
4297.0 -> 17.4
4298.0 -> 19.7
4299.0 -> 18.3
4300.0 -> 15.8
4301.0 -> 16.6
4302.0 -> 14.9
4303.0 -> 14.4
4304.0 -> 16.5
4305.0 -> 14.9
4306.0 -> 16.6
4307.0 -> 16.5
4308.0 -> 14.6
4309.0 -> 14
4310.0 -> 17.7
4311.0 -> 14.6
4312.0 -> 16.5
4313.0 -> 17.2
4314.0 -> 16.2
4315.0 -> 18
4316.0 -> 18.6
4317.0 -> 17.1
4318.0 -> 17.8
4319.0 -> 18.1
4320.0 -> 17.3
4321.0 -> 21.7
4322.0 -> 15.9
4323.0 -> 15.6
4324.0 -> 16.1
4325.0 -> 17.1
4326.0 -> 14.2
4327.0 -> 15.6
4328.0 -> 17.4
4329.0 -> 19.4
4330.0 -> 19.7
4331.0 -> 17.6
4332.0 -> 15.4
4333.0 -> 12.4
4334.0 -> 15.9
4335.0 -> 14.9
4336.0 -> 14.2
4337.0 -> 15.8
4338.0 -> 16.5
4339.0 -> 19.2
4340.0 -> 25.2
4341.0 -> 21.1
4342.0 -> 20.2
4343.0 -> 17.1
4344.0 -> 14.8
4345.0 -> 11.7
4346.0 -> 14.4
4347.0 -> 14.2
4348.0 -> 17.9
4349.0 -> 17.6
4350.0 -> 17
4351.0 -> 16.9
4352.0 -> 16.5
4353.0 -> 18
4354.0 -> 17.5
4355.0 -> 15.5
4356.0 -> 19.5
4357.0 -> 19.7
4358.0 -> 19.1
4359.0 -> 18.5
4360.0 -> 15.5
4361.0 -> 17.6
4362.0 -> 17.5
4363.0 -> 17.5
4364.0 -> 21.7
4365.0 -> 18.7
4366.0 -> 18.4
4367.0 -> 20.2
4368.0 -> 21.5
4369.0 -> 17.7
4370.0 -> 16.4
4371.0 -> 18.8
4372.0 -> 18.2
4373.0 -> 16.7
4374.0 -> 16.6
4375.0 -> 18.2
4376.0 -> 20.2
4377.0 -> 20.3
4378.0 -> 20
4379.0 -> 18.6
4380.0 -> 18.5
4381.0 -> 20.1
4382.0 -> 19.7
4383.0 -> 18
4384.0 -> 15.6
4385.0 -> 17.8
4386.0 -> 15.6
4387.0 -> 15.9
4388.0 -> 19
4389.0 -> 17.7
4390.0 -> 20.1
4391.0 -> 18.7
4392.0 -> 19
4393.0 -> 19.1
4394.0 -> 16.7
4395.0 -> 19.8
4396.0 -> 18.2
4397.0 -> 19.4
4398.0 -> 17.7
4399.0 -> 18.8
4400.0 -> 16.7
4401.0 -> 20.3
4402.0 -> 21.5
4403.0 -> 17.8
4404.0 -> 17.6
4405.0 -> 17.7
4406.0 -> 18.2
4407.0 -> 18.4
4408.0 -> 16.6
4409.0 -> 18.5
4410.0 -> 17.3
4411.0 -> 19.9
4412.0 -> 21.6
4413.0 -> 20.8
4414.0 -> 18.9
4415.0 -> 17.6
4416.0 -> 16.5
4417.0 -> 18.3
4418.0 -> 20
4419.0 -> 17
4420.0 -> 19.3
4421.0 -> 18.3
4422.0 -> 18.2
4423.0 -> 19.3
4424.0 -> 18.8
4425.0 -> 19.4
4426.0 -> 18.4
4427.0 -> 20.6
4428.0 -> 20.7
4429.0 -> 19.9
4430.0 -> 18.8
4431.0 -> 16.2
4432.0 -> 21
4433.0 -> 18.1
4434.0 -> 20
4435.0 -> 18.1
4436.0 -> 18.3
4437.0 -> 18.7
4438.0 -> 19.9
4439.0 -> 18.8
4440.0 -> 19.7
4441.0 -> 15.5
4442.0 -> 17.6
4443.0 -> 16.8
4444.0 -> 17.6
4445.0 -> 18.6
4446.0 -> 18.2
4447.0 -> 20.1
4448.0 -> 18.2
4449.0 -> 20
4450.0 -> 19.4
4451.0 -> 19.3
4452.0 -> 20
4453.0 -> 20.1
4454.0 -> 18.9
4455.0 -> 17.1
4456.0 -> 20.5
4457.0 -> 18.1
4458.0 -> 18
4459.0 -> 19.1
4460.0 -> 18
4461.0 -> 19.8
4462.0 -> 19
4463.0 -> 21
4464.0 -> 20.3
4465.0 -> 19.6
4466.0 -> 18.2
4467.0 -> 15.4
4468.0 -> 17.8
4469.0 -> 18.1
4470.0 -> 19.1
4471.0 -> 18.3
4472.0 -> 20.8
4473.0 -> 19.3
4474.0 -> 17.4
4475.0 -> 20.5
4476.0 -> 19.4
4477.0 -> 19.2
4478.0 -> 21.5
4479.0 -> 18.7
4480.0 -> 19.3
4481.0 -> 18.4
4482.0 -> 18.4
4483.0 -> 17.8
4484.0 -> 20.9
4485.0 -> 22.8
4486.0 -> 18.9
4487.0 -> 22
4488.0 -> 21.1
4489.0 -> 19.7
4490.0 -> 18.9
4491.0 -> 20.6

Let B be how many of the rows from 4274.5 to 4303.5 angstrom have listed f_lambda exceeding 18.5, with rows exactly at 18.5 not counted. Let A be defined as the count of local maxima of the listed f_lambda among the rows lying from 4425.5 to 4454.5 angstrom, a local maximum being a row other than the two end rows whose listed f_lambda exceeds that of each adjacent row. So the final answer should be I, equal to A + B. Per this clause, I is 19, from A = 10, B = 9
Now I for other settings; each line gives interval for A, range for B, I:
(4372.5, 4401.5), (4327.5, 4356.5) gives 16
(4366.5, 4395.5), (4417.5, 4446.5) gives 24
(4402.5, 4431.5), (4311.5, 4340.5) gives 14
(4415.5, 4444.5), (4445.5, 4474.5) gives 27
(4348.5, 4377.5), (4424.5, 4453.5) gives 24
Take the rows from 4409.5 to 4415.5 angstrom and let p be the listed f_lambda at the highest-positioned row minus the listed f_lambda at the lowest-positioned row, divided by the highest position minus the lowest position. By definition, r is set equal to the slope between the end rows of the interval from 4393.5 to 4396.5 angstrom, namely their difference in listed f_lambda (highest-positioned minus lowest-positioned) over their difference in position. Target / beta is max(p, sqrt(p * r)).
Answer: 0.2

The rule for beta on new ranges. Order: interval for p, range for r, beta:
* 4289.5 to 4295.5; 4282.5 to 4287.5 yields 0.4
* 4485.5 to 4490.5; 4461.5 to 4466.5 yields 0.0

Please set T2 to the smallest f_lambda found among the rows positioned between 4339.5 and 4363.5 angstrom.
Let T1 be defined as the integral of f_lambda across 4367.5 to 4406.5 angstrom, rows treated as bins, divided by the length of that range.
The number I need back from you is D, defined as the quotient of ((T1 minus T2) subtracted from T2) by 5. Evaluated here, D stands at 1.0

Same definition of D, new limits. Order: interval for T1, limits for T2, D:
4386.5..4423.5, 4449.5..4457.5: 3.1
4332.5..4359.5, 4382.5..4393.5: 2.8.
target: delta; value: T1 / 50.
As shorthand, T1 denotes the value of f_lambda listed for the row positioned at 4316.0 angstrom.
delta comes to 0.372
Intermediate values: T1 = 18.6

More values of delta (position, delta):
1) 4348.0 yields 0.358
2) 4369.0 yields 0.354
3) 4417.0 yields 0.366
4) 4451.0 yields 0.386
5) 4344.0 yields 0.296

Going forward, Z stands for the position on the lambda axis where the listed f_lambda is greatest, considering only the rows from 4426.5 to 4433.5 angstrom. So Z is 4432.0 angstrom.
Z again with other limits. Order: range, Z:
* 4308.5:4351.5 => 4340.0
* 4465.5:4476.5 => 4472.0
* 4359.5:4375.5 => 4364.0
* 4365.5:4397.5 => 4368.0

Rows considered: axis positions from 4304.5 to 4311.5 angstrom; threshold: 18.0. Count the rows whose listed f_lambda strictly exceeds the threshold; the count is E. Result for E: 0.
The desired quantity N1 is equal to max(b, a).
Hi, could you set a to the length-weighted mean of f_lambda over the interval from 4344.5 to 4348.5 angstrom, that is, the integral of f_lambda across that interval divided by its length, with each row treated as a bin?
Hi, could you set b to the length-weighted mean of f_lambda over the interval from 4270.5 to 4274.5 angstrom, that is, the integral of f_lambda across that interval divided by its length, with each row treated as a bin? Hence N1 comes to 16.6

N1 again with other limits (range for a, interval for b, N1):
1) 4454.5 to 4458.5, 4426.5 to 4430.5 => 20.0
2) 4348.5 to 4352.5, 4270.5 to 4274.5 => 17.0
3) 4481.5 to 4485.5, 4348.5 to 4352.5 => 20.0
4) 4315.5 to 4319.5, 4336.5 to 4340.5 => 19.2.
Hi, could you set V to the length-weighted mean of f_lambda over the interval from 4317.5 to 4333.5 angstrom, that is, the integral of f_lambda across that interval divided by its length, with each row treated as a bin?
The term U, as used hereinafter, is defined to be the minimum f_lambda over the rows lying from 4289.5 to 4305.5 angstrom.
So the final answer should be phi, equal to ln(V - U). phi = 1.0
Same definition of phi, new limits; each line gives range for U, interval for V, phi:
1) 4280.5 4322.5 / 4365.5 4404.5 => 1.5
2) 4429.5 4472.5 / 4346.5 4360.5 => 0.7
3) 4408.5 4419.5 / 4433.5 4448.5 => 0.6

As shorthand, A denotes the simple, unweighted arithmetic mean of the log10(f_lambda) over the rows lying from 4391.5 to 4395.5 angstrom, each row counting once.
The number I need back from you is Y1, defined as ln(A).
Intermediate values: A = 1.27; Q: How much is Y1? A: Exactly 0.24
